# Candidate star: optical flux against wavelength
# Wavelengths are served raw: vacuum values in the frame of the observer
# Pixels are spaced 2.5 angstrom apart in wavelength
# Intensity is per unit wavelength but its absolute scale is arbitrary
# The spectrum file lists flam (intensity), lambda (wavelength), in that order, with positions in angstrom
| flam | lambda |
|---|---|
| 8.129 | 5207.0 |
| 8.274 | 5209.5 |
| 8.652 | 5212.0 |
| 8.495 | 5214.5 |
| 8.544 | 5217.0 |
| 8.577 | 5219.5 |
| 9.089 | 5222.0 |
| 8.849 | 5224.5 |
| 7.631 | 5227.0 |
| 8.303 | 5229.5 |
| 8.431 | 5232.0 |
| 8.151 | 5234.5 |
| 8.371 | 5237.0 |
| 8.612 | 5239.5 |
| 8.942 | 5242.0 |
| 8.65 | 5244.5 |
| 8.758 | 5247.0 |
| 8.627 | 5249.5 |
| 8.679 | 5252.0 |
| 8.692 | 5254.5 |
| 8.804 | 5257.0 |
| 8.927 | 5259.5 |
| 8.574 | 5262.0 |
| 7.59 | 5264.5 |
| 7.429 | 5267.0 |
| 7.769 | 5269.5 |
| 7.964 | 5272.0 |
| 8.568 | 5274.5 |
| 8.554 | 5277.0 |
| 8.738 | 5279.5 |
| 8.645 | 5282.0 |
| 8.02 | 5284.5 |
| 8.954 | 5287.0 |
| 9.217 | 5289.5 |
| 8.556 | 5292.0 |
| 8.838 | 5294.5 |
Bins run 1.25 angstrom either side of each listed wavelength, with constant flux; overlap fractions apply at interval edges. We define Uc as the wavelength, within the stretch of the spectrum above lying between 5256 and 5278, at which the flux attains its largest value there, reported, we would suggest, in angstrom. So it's 5259.5 angstrom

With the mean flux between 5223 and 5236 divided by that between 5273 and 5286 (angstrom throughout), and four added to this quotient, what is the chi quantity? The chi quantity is 4.97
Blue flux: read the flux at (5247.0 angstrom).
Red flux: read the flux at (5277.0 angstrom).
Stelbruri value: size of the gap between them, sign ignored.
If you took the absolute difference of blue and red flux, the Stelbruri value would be 0.2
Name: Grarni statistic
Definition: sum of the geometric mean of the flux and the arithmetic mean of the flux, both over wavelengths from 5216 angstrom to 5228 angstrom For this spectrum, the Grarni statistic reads 17.1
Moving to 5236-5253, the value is 17.3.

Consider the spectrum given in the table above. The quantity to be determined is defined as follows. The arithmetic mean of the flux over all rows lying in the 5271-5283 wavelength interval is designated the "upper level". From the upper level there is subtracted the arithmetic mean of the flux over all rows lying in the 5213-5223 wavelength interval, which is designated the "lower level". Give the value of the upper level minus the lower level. -0.2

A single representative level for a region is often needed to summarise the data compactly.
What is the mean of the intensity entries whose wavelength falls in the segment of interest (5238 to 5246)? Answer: 8.7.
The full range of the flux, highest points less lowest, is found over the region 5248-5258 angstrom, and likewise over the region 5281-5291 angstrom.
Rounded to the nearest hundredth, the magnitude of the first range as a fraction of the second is 0.15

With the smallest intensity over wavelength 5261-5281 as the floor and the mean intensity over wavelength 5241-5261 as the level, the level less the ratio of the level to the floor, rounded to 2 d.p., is 7.58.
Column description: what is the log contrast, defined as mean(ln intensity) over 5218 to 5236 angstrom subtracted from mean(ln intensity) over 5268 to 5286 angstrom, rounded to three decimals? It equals -0.013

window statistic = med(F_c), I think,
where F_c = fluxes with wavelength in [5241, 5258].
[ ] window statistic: 8.69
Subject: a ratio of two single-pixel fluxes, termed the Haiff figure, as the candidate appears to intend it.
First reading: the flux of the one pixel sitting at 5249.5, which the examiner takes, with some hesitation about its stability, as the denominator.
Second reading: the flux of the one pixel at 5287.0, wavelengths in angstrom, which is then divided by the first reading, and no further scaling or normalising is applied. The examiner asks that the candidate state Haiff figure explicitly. 1.04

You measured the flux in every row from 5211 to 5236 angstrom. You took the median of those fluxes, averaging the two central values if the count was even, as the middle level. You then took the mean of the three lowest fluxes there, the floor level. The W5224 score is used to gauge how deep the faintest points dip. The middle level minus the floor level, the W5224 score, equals 0.49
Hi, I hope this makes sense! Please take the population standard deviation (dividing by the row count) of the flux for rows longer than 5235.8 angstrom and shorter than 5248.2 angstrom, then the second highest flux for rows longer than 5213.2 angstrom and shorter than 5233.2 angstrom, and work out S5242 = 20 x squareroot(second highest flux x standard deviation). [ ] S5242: 26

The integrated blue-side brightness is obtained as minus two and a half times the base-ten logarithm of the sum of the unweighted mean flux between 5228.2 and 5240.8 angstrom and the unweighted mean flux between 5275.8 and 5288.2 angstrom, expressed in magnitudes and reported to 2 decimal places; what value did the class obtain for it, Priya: -3.07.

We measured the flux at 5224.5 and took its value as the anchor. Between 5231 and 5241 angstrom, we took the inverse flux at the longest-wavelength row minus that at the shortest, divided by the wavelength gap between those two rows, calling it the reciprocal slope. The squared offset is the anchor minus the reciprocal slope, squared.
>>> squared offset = 78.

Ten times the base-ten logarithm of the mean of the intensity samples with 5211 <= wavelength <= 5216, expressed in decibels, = 9.33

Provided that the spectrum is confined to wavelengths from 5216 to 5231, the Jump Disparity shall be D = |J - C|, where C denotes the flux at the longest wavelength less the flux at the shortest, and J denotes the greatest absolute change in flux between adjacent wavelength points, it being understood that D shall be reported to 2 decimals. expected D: 1.46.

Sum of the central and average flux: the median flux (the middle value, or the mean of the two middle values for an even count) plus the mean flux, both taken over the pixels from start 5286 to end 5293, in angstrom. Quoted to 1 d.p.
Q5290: 17.9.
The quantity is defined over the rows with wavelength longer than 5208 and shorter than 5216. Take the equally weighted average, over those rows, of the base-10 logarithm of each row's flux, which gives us 0.928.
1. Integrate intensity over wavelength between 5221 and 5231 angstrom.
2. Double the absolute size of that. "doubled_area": 169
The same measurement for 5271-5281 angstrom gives 169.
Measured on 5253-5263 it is 175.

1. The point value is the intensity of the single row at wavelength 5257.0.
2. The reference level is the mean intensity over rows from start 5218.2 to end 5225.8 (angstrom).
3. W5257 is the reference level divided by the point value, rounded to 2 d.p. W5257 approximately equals 1.00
